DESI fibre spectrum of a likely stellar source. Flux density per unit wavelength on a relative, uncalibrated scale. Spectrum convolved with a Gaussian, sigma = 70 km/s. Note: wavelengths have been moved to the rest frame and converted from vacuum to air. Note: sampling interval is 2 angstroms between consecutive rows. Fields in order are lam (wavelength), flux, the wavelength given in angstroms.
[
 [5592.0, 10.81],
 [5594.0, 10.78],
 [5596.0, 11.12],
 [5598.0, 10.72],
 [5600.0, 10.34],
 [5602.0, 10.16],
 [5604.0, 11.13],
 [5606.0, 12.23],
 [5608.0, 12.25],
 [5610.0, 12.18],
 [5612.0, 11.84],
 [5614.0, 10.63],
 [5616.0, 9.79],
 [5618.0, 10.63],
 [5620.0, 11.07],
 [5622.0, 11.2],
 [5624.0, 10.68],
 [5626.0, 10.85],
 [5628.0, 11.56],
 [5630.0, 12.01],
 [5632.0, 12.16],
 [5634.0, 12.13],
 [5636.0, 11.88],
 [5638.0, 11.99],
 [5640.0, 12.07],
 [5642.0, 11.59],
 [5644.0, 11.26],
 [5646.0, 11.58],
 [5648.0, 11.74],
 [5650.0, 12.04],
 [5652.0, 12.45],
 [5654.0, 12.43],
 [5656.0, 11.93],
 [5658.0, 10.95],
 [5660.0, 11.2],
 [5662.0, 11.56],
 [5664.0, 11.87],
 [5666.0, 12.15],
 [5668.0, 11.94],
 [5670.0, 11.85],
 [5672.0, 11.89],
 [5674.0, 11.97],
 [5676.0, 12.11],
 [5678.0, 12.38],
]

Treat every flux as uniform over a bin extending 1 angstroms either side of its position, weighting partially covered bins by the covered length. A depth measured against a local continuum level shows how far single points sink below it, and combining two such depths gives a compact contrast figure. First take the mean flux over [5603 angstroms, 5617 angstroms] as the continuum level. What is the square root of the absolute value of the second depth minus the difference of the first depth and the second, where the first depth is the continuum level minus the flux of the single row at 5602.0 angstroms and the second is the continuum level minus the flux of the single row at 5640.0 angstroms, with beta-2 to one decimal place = 1.6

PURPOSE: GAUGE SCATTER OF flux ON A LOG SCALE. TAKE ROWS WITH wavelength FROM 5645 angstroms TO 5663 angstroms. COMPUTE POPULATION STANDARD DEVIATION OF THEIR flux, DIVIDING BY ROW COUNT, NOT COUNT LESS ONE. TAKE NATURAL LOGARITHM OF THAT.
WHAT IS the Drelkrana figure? -0.73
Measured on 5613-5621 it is -0.77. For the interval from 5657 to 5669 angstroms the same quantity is -0.86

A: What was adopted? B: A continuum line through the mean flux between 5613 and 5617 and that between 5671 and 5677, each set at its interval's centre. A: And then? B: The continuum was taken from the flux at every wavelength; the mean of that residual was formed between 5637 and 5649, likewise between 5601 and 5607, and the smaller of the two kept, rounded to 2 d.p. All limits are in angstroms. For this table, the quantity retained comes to 0.65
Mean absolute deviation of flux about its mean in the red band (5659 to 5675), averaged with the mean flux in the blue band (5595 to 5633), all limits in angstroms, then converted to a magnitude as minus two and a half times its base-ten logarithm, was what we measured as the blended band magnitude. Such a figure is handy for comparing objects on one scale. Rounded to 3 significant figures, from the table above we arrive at -1.89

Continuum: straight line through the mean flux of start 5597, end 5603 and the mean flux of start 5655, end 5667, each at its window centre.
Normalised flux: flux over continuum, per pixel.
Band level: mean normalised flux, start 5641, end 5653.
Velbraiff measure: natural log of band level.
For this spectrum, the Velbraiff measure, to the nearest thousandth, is 0.038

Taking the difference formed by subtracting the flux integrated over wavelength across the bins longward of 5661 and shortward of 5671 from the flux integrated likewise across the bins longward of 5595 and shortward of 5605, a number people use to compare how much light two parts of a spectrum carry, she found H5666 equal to -12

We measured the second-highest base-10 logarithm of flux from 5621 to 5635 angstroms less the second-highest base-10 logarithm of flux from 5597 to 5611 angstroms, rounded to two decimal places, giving 0.00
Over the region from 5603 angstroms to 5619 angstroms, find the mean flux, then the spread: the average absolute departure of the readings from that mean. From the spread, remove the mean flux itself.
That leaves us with -10.5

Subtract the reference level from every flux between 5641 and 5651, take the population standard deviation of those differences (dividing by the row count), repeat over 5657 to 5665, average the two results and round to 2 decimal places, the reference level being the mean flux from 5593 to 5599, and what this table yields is 0.30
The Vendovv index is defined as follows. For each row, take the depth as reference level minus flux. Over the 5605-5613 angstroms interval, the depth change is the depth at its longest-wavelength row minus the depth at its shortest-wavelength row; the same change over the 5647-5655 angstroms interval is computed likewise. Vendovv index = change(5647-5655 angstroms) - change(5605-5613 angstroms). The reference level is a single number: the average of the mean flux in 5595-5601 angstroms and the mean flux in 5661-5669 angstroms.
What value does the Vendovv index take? -1.1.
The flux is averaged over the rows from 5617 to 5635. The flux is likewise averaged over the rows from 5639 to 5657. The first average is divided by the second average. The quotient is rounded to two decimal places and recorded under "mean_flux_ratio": 0.96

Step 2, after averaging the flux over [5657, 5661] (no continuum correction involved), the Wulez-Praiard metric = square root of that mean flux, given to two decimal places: 3.33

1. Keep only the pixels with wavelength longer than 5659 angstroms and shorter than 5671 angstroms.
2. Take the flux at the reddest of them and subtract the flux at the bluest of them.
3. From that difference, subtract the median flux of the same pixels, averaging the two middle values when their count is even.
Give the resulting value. -11.2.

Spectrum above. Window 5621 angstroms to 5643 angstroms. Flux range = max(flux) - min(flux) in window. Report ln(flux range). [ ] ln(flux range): 0.39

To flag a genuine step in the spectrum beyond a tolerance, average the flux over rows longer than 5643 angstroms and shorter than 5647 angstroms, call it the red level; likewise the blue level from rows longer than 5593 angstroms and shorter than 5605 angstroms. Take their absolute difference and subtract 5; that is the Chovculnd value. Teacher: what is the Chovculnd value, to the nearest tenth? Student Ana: -4.3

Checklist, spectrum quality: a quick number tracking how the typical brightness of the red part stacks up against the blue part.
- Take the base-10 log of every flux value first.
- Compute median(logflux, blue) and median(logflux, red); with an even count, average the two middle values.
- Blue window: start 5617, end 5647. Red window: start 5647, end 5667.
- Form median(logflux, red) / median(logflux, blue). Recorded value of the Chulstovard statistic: 1.01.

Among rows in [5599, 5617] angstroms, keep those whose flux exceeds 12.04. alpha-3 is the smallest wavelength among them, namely 5606.0 angstroms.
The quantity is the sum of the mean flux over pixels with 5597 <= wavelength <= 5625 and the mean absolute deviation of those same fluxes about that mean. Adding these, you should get 11.7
